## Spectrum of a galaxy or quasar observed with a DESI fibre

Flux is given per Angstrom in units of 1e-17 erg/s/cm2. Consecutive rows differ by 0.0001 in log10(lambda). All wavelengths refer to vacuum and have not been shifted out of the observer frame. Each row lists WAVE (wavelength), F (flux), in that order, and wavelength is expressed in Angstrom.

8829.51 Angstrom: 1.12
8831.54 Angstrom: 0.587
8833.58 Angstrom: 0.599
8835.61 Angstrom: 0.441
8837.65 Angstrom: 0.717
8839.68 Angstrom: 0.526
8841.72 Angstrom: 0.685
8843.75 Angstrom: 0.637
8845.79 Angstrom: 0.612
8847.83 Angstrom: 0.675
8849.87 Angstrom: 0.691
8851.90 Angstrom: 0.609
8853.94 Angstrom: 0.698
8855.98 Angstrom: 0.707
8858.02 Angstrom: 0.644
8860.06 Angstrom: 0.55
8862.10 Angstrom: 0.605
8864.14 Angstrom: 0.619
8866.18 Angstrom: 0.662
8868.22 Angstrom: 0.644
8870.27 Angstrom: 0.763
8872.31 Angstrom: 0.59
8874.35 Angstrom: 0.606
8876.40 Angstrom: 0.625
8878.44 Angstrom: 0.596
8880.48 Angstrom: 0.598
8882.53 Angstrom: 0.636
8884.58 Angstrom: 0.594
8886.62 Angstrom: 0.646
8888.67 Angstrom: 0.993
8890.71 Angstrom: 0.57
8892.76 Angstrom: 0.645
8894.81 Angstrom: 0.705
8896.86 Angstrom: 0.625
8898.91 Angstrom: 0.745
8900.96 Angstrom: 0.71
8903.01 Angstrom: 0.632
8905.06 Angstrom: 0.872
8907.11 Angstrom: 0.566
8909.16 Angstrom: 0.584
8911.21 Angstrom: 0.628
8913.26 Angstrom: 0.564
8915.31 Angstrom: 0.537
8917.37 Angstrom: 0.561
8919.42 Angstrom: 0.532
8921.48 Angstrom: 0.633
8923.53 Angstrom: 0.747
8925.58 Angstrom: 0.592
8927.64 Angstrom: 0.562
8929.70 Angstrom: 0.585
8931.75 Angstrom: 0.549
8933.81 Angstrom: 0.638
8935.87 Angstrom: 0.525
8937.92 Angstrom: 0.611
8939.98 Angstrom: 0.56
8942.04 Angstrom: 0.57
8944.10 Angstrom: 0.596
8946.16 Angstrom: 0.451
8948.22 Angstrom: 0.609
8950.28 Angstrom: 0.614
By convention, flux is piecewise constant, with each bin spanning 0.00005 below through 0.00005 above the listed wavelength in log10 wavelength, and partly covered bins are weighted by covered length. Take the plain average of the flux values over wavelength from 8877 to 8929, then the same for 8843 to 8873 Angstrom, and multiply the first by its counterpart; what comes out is 0.416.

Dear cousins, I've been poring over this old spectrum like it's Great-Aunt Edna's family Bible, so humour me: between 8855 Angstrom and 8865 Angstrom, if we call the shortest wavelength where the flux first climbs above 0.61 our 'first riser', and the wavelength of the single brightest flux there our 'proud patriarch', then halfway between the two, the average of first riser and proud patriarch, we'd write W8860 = 8856.0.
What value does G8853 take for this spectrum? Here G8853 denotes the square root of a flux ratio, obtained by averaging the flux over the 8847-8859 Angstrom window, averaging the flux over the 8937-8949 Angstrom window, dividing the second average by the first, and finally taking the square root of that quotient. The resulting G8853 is 0.92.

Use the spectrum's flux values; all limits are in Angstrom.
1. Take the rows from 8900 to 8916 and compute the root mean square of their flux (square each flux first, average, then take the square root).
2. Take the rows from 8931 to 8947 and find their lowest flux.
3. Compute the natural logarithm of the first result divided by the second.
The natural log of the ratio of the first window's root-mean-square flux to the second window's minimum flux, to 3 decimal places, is 0.357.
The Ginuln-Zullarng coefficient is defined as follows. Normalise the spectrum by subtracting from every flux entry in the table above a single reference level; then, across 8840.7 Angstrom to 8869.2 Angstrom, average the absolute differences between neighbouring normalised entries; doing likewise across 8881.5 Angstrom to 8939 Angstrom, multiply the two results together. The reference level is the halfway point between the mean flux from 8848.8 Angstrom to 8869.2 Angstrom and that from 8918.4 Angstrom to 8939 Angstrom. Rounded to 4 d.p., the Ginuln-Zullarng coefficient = 0.0050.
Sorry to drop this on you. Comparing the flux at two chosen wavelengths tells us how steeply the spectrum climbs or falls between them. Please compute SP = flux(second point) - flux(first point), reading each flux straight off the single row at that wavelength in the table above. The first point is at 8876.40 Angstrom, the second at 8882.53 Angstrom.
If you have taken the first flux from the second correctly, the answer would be 0.01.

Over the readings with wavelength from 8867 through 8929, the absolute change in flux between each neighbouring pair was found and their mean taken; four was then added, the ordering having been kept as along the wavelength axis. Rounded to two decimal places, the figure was 4.10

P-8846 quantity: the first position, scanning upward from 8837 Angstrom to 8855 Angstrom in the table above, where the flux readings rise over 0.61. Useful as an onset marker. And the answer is 8837.65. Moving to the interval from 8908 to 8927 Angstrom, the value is 8911.21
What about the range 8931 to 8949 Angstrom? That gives 8933.81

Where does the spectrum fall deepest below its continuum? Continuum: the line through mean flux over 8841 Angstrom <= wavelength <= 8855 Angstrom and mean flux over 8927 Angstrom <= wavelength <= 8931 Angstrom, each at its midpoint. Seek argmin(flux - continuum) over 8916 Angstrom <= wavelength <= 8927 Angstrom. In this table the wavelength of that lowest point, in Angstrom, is 8919.42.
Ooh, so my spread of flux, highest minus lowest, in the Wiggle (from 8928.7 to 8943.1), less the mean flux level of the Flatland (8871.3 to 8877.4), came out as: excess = -0.49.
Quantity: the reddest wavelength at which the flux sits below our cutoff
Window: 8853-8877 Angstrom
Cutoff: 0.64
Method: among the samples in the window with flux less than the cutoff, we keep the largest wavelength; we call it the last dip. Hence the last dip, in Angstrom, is 8876.40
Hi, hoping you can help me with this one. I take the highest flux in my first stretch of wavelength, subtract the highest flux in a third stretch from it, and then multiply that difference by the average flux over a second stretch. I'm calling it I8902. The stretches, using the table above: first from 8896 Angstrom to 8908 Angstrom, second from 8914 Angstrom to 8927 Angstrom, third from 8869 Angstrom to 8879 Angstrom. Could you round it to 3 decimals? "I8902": 0.065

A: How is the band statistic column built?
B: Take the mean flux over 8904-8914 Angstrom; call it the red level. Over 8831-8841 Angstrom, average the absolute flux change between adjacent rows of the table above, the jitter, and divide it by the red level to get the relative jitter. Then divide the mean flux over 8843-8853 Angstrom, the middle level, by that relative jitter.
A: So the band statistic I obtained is 2.6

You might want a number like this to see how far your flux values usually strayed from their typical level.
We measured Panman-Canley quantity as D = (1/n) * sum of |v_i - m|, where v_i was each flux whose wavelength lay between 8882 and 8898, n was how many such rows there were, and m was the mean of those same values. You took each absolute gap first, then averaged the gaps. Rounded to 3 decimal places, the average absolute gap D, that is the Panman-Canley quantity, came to 0.086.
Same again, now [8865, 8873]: 0.049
